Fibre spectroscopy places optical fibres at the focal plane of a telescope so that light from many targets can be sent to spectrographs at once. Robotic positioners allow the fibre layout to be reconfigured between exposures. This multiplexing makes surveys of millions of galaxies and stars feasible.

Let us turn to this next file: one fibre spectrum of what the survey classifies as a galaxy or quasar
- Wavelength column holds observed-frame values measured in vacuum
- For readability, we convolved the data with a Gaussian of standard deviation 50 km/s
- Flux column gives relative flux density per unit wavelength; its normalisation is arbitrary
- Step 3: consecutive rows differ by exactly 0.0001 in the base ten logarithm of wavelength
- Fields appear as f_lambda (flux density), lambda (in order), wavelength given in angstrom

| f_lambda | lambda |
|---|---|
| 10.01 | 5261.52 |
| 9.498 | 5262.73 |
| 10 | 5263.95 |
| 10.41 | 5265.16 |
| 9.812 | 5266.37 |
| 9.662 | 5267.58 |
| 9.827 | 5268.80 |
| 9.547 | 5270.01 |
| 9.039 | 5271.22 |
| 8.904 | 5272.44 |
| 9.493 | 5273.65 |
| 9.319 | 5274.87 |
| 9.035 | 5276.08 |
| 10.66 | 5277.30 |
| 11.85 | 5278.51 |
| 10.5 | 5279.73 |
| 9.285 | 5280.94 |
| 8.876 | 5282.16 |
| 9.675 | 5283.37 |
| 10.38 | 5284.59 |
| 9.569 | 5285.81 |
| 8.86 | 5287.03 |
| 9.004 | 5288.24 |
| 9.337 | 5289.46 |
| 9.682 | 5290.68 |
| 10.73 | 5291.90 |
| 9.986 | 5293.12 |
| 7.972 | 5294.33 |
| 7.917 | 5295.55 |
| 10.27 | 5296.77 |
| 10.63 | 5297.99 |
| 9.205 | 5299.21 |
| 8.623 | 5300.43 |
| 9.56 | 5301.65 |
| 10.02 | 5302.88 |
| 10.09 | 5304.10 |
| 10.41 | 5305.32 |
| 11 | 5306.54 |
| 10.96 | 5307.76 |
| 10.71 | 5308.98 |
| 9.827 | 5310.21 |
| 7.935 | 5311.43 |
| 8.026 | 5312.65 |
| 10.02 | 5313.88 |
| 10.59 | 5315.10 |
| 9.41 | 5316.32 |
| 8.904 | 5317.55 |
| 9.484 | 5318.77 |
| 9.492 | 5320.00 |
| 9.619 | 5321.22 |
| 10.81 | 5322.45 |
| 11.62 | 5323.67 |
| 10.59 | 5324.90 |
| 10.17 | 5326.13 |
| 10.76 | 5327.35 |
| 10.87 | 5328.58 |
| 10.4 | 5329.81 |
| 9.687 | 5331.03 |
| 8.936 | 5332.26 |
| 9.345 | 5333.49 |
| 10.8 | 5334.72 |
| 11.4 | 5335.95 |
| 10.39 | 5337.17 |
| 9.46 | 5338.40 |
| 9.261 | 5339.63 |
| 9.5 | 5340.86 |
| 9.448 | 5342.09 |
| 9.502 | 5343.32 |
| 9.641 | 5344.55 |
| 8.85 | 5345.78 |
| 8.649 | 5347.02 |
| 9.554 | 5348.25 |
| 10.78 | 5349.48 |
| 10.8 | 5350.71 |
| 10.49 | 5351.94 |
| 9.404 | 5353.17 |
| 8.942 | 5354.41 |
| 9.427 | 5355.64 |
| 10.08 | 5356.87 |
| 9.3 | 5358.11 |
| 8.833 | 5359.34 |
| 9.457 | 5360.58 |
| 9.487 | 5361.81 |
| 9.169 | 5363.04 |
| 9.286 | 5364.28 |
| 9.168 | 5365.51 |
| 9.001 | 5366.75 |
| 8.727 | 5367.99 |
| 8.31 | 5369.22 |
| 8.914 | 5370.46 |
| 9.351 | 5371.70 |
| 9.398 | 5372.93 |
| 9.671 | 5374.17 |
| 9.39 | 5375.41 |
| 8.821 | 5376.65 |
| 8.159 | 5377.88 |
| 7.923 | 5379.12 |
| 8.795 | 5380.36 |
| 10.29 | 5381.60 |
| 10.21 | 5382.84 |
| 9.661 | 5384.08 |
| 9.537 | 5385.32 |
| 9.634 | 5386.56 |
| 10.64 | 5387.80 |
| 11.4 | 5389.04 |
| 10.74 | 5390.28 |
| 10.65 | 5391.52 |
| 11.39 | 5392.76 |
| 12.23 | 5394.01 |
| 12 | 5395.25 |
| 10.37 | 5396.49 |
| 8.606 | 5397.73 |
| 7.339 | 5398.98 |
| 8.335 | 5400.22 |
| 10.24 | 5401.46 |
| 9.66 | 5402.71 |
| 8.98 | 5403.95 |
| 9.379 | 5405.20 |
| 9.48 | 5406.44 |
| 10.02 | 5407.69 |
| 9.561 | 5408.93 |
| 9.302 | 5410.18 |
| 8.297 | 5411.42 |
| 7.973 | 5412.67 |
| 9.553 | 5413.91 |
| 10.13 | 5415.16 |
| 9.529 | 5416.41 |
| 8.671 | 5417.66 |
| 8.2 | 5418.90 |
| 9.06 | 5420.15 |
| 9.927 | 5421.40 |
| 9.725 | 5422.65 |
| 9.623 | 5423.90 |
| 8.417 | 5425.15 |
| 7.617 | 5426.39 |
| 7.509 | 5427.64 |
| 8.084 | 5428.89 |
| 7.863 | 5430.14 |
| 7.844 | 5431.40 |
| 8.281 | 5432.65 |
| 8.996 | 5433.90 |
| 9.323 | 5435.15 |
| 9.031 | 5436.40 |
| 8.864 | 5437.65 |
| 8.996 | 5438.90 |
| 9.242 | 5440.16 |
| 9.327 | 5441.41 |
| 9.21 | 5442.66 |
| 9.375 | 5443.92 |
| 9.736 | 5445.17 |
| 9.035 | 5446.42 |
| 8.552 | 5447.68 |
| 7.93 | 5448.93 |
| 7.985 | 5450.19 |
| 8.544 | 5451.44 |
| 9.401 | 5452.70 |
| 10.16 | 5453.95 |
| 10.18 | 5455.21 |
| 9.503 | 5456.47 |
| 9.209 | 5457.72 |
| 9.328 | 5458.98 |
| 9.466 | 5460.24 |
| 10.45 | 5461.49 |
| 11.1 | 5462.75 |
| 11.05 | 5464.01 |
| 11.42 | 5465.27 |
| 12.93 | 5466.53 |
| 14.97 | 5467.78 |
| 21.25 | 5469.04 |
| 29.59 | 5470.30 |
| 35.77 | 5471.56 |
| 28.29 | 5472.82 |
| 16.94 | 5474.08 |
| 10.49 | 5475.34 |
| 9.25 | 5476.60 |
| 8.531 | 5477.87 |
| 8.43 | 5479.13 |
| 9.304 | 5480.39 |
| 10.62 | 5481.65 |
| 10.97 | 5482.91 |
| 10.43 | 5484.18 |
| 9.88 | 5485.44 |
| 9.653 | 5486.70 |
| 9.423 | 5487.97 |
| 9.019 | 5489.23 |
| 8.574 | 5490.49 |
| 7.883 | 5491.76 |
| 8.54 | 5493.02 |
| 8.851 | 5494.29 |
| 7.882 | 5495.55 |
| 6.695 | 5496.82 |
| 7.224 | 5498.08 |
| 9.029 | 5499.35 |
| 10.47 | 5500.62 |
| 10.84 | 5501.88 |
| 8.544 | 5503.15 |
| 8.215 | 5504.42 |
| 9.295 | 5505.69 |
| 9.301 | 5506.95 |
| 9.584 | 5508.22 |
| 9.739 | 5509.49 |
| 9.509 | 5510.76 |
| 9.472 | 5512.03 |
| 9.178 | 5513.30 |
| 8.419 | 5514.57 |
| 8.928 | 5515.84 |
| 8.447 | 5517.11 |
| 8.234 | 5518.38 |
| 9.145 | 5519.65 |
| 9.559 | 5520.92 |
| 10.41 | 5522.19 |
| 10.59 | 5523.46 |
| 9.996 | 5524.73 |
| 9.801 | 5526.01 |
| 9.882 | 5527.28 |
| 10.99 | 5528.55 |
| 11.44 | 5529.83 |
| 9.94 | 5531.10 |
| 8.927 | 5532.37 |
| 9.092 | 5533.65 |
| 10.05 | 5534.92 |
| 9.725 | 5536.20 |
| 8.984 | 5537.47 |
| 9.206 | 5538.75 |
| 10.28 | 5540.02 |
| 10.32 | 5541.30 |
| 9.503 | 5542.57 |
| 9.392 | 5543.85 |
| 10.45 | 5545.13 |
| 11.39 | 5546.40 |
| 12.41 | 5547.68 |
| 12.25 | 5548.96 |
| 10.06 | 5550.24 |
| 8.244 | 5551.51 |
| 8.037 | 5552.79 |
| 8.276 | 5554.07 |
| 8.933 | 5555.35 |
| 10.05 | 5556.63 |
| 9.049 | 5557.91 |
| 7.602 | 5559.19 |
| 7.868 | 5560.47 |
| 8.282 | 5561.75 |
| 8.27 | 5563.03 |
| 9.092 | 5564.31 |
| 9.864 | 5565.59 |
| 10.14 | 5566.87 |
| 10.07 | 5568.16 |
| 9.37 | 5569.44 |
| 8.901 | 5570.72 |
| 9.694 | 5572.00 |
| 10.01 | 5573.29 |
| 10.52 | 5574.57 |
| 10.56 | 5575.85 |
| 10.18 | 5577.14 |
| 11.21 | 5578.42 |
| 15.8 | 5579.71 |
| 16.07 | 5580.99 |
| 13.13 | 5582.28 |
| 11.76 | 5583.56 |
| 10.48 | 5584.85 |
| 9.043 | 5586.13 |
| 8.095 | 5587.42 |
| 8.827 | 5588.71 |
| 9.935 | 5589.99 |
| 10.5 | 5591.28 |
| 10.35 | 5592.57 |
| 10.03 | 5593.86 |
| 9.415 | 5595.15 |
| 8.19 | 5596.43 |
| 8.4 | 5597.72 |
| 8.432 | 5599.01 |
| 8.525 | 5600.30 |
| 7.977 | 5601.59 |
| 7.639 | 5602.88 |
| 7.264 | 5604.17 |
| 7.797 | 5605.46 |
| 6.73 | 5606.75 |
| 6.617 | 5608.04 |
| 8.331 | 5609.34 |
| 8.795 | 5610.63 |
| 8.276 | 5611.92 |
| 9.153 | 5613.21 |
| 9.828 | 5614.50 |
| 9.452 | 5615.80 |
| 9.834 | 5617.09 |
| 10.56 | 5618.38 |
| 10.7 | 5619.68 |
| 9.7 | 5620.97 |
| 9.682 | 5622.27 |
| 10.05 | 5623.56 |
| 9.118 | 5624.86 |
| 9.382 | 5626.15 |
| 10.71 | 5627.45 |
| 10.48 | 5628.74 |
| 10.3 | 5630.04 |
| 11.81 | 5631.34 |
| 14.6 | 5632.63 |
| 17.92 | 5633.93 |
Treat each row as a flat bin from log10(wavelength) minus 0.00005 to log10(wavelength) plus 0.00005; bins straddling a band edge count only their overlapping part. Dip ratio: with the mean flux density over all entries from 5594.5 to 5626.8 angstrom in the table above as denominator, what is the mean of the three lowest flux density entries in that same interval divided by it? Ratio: 0.78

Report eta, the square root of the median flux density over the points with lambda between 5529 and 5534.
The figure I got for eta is 3.08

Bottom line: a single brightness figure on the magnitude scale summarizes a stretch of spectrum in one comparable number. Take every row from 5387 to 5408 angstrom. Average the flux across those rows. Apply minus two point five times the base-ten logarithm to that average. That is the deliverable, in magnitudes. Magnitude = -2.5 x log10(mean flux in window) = -2.51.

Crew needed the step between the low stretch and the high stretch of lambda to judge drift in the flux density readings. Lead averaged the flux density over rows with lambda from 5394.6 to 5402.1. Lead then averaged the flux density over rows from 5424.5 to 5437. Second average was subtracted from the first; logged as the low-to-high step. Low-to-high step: 1.19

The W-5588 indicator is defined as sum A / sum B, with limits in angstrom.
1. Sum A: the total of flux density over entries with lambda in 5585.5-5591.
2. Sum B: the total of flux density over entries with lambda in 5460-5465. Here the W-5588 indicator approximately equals 0.85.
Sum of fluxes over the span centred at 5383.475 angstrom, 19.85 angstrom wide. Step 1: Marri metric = 157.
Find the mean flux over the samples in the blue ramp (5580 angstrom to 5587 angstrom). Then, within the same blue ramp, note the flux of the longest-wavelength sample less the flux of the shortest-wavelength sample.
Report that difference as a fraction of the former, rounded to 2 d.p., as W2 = -0.58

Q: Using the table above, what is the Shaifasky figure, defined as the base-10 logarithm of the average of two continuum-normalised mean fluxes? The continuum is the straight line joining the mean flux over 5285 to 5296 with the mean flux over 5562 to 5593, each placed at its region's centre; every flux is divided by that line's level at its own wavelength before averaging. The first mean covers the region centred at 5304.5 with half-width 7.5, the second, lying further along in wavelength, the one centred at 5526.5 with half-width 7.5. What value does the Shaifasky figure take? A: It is 0.01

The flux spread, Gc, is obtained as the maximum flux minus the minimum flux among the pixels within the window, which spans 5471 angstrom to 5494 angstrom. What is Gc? 27.9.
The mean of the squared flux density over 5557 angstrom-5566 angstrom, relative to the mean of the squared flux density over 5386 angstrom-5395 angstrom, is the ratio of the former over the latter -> 0.61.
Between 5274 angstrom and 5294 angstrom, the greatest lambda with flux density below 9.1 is 5288.24 angstrom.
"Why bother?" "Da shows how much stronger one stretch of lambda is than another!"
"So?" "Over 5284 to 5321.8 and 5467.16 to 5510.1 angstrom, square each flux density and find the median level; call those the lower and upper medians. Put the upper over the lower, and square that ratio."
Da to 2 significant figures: 0.90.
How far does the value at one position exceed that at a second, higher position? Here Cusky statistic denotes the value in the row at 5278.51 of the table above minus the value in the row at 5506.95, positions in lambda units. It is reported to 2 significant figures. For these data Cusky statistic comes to 2.5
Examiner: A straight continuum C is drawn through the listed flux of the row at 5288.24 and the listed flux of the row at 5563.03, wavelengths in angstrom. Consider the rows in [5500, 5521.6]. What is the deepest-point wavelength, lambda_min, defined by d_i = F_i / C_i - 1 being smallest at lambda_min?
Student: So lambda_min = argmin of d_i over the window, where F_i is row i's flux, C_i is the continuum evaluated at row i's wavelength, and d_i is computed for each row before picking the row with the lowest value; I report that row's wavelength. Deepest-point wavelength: 5504.42 angstrom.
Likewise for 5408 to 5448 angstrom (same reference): 5427.64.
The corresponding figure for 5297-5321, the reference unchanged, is 5311.43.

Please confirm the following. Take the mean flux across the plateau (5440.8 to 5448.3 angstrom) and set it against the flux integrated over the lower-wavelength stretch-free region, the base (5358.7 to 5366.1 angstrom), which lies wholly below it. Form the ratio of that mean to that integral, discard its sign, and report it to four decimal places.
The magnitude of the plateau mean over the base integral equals 0.1346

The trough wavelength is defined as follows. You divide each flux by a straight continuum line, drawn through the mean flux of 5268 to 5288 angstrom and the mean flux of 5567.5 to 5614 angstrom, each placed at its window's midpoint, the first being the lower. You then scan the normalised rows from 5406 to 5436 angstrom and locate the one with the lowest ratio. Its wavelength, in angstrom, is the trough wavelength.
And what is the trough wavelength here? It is 5427.64 angstrom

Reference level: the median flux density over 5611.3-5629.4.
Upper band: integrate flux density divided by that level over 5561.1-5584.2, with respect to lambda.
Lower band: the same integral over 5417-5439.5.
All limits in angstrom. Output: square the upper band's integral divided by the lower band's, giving 1.61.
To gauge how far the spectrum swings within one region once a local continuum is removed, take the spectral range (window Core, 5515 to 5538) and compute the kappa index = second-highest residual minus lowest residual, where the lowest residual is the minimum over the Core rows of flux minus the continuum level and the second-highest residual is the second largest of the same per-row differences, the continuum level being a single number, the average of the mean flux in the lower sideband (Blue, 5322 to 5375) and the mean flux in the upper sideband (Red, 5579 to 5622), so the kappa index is 2.8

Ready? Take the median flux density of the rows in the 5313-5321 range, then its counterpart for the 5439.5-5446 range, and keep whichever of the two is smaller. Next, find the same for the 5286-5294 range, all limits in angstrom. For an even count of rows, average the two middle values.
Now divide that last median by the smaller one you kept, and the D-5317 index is 1.02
